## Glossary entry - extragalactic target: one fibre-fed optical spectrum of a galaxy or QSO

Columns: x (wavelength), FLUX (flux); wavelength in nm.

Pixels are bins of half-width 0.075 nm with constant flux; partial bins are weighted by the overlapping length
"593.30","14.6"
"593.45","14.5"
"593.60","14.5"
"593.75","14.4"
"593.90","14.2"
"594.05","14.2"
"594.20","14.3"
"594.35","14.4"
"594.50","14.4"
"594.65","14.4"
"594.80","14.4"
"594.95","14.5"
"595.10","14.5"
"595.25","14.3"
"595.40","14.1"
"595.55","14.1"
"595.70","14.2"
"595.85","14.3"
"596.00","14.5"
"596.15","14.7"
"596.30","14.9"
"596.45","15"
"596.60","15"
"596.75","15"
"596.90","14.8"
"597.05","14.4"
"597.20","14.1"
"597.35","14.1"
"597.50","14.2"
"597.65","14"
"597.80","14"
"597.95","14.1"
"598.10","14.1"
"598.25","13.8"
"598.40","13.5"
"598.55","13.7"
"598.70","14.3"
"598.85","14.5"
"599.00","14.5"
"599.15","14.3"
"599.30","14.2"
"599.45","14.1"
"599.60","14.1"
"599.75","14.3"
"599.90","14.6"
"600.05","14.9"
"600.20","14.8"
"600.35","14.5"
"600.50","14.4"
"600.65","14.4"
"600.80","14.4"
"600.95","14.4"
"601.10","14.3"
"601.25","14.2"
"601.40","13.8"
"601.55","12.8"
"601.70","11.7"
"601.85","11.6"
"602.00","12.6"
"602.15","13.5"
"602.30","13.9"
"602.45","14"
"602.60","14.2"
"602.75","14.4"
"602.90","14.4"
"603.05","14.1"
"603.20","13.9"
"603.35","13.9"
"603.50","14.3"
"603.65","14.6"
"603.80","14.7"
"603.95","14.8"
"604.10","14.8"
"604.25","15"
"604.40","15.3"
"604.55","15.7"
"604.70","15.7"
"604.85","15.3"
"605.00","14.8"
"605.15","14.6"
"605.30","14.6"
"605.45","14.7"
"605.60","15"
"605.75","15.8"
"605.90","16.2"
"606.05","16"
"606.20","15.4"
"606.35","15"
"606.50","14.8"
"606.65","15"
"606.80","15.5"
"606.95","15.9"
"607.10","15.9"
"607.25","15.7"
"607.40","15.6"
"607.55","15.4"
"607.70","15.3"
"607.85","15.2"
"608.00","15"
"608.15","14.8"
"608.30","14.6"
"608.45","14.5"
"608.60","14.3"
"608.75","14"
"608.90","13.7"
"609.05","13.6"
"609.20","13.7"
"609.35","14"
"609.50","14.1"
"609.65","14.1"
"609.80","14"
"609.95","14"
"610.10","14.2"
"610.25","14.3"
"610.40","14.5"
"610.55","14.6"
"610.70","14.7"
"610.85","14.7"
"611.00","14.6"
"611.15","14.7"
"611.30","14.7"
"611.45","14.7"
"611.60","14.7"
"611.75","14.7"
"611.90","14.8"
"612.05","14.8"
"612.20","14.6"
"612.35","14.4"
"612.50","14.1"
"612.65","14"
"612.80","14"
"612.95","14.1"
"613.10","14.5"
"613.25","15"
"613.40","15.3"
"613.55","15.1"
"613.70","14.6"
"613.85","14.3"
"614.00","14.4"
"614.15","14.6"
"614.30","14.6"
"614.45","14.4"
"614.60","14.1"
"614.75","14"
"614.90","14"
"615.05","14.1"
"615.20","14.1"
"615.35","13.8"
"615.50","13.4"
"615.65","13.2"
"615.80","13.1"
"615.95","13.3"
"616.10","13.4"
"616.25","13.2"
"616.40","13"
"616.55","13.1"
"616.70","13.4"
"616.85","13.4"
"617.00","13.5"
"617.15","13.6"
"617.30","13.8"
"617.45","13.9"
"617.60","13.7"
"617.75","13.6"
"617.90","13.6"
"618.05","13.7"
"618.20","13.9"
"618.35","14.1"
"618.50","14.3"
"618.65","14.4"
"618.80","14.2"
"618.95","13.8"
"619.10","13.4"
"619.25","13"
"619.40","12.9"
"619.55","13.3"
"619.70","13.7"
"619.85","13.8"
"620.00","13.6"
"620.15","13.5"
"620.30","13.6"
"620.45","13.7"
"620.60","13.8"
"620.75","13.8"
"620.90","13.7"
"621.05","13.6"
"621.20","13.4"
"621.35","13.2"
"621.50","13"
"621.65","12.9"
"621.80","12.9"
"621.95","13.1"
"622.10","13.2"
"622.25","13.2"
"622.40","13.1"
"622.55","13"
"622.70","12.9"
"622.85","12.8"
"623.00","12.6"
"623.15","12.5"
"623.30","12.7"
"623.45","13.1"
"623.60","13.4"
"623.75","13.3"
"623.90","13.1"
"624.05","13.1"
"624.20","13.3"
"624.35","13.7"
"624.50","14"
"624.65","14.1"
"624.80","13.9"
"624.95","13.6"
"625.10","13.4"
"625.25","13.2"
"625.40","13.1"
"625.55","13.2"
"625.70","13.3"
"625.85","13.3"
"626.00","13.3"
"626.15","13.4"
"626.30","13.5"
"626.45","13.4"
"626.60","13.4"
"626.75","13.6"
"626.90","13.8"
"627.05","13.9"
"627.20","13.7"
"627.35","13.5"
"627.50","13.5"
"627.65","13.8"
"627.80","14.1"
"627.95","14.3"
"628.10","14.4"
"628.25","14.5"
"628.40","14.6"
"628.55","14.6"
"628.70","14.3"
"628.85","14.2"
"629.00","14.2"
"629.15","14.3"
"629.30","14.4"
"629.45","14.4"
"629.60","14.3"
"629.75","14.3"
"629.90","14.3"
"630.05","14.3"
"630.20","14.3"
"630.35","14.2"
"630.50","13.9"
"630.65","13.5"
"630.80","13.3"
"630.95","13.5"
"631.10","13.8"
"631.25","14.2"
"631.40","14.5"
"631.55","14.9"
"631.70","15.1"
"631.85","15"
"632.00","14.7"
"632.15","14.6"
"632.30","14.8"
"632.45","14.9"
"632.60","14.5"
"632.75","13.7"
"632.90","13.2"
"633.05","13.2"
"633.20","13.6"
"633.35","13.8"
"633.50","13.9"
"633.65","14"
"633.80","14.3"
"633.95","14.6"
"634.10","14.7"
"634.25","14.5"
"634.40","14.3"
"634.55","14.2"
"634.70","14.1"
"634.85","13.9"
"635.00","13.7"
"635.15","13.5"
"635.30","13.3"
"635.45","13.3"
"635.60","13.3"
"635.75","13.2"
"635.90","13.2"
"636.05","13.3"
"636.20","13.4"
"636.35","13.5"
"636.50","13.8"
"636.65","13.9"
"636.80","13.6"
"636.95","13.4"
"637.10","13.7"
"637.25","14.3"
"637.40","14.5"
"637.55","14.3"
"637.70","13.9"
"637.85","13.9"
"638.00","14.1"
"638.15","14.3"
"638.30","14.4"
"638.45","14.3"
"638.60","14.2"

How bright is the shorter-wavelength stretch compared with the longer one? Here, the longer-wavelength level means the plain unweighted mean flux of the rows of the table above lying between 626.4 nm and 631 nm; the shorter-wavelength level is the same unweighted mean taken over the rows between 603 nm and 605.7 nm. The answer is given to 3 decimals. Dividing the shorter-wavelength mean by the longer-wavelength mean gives 1.053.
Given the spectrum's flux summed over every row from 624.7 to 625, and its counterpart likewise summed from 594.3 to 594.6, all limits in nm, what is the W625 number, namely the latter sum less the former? 1.3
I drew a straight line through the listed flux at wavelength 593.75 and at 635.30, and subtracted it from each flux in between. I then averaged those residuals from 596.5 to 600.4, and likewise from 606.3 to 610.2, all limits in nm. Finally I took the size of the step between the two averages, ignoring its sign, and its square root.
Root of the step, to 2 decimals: 0.80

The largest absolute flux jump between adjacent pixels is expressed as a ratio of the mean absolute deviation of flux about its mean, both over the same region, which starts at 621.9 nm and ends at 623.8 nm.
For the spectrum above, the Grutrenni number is 1.78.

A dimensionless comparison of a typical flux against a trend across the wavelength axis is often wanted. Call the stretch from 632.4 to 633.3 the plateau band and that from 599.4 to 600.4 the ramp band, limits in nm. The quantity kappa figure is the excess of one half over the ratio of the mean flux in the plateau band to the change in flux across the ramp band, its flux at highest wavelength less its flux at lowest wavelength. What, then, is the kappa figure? -34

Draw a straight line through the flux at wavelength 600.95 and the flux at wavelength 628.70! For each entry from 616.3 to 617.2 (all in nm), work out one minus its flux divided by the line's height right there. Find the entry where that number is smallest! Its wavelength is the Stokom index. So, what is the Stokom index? 617.15 nm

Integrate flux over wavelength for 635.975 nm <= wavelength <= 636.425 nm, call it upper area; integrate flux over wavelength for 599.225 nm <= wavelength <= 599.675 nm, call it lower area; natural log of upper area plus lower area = 2.52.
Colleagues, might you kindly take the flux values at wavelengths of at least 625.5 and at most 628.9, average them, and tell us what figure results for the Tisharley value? 13.8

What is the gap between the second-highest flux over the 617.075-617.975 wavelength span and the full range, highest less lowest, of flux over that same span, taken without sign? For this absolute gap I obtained 13.5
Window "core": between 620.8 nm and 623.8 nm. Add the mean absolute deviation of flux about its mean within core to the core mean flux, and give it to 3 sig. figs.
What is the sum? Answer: 13.3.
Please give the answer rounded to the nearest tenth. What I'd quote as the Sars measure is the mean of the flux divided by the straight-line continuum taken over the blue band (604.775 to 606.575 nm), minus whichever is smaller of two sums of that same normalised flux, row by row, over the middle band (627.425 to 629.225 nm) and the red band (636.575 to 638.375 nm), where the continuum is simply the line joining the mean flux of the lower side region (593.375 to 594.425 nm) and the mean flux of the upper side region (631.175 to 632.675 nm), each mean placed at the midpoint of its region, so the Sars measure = -10.3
